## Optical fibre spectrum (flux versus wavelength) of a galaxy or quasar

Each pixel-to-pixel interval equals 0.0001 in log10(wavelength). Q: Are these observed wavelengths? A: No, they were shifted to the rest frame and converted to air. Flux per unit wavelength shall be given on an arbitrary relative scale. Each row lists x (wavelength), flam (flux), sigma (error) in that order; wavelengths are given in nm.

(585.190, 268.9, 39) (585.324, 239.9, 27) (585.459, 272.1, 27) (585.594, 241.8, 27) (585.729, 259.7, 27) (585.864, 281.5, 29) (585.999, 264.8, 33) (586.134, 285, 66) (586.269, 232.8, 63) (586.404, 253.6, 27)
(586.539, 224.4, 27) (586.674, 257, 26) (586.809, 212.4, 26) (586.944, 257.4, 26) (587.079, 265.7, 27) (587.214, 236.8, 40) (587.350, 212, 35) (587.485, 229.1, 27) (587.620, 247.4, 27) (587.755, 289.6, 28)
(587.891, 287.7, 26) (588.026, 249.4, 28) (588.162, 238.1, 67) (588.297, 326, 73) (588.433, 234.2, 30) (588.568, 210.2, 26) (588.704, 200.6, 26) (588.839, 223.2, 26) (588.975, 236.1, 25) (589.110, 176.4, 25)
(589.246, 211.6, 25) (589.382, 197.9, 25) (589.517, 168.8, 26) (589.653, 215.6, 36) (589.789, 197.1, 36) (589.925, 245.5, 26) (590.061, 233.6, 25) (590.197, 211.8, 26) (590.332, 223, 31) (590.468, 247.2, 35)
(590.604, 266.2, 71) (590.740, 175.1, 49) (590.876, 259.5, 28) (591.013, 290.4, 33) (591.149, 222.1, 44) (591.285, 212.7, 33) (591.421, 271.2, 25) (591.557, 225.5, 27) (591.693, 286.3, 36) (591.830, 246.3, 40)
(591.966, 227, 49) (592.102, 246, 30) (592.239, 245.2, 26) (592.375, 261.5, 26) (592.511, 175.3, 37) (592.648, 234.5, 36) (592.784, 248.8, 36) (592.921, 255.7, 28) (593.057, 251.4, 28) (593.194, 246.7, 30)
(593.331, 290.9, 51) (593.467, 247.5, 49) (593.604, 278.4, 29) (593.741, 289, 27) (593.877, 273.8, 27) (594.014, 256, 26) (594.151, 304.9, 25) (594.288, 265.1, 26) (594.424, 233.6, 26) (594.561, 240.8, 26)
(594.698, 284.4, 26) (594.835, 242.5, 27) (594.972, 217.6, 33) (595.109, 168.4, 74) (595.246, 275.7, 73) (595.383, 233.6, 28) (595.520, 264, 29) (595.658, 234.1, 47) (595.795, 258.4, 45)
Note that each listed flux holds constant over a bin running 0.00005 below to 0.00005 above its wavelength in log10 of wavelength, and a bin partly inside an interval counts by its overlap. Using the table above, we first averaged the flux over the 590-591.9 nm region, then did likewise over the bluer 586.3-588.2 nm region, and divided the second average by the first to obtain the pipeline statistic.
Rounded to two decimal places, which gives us 1.03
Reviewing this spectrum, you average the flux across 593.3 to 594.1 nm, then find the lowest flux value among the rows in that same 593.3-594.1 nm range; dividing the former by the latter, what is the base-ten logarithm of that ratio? 0.042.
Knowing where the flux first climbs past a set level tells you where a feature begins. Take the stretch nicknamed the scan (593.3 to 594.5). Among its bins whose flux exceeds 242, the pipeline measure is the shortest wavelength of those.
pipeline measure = 593.331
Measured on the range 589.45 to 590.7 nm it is 589.925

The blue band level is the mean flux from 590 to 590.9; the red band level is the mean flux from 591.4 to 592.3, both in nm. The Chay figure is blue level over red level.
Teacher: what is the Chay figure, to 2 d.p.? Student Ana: 0.92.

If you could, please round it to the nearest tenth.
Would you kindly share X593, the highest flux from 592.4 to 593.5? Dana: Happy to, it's 290.9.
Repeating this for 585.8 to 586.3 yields 285.0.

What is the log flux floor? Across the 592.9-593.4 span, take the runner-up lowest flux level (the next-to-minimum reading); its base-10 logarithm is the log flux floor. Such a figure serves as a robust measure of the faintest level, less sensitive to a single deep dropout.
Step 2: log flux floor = 2.40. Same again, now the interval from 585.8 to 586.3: 2.42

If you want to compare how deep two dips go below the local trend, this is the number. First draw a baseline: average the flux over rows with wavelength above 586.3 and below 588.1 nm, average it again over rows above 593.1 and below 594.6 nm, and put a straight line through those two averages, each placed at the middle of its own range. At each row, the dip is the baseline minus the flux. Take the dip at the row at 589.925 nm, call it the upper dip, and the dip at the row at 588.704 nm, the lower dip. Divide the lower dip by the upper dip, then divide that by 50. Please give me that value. 0.11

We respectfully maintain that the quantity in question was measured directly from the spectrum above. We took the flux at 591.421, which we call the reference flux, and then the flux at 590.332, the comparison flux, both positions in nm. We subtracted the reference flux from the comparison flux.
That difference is -48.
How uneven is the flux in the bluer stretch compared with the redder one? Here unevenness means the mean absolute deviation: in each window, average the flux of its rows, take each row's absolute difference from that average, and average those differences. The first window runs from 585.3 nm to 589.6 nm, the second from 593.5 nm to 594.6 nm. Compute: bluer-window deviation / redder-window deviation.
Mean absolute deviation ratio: 1.39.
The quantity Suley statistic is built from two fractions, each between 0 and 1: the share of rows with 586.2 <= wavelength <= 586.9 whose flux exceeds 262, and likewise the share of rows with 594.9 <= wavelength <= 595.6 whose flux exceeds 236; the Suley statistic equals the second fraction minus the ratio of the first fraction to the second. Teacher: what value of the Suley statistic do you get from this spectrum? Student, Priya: 0.40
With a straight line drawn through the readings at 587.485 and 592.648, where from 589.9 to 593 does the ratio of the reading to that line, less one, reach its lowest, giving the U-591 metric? 592.511 nm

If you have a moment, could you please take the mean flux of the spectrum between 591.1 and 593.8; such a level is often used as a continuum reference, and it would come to 248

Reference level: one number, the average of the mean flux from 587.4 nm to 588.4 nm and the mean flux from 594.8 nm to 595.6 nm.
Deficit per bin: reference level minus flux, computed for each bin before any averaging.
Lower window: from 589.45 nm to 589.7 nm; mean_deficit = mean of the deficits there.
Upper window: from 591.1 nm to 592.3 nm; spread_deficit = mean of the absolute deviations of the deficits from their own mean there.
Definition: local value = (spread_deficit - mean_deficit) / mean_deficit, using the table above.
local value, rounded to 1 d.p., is -0.7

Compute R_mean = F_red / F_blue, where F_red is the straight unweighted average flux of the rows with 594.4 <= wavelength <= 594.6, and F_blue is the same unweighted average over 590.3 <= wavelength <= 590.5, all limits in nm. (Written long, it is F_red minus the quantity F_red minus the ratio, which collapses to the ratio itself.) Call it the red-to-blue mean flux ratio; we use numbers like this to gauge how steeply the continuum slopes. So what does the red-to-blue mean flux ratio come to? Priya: 1.01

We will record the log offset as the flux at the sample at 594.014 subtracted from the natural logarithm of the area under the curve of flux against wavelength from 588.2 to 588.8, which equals -251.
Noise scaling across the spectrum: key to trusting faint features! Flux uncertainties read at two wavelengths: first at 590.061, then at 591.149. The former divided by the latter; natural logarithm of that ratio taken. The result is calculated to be -0.57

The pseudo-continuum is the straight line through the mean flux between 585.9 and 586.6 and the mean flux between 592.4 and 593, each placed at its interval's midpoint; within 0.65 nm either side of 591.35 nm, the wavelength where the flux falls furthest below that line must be 590.740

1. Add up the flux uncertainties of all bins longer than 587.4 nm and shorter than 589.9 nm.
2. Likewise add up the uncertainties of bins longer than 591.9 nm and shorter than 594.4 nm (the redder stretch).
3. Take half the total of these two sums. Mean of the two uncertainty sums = 584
